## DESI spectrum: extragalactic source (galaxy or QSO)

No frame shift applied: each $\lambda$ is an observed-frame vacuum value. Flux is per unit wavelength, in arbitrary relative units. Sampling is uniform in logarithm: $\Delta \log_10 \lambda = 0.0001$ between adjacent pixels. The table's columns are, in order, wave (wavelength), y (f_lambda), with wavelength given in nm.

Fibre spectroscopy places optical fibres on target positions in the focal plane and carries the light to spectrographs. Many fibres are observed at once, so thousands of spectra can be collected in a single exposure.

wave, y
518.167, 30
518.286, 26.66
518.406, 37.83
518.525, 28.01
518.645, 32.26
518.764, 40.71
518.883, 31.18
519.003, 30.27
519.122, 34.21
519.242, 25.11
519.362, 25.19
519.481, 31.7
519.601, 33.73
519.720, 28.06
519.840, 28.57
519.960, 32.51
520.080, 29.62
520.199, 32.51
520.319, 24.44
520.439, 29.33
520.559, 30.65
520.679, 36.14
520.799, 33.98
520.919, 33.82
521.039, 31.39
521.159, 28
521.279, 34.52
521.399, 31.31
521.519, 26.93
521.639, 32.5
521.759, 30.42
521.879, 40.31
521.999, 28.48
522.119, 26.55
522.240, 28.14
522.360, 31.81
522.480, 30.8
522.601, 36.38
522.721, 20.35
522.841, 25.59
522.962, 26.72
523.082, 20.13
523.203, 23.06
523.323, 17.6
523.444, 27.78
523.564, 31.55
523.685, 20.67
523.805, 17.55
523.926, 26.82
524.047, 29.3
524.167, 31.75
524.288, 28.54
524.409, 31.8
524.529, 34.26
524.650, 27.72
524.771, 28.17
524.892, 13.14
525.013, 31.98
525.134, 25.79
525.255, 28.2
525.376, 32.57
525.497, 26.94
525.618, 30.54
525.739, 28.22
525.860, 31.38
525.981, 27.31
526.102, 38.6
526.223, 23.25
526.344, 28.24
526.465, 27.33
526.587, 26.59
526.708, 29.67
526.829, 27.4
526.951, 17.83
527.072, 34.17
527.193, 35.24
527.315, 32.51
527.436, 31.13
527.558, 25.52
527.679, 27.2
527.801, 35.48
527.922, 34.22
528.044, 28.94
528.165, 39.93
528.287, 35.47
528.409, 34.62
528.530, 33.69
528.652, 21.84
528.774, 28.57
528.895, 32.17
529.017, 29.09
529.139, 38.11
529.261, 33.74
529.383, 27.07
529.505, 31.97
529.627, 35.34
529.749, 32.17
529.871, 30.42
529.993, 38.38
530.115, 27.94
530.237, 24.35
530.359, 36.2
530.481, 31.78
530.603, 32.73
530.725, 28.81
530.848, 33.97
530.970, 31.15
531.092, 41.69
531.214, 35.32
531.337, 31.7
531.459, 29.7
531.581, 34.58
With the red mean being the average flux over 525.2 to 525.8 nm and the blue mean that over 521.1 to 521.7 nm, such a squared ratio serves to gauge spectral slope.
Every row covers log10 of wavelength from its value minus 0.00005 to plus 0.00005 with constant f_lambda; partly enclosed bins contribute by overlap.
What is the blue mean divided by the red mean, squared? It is 1.095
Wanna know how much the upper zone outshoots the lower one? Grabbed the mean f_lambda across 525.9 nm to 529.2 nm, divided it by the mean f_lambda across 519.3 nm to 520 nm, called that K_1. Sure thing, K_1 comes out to 1.02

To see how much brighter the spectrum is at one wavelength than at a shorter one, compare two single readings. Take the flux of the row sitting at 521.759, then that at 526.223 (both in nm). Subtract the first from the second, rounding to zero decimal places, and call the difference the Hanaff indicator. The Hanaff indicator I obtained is -7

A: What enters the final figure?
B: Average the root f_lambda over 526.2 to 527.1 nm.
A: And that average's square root 2.27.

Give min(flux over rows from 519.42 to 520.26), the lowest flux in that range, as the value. 28.06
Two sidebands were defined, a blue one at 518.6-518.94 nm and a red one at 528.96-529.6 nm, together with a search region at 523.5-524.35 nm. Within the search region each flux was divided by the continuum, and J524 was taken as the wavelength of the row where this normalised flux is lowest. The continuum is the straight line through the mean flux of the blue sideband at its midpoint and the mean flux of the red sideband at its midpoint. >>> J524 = 523.805 nm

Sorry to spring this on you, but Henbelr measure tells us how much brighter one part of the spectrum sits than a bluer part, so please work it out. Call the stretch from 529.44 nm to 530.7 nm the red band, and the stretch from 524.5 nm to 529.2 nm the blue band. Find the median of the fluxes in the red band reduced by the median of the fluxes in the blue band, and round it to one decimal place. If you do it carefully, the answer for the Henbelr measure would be 3.0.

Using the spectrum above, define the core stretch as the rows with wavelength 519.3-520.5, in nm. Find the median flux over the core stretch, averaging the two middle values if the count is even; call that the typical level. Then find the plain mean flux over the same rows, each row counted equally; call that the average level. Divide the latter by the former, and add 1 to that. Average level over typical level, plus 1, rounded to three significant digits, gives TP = 2.00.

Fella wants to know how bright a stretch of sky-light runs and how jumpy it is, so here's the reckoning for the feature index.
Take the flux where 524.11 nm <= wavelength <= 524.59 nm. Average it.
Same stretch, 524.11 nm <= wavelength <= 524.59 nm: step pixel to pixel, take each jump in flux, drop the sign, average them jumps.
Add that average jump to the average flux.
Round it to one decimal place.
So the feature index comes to 34.6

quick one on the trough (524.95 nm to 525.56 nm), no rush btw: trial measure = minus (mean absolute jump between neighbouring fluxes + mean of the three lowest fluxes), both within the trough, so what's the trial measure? -32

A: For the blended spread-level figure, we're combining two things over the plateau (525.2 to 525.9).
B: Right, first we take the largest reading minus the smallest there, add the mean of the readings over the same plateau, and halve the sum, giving 17.6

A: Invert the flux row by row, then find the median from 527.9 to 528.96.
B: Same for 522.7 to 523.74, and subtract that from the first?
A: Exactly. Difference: -0.014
